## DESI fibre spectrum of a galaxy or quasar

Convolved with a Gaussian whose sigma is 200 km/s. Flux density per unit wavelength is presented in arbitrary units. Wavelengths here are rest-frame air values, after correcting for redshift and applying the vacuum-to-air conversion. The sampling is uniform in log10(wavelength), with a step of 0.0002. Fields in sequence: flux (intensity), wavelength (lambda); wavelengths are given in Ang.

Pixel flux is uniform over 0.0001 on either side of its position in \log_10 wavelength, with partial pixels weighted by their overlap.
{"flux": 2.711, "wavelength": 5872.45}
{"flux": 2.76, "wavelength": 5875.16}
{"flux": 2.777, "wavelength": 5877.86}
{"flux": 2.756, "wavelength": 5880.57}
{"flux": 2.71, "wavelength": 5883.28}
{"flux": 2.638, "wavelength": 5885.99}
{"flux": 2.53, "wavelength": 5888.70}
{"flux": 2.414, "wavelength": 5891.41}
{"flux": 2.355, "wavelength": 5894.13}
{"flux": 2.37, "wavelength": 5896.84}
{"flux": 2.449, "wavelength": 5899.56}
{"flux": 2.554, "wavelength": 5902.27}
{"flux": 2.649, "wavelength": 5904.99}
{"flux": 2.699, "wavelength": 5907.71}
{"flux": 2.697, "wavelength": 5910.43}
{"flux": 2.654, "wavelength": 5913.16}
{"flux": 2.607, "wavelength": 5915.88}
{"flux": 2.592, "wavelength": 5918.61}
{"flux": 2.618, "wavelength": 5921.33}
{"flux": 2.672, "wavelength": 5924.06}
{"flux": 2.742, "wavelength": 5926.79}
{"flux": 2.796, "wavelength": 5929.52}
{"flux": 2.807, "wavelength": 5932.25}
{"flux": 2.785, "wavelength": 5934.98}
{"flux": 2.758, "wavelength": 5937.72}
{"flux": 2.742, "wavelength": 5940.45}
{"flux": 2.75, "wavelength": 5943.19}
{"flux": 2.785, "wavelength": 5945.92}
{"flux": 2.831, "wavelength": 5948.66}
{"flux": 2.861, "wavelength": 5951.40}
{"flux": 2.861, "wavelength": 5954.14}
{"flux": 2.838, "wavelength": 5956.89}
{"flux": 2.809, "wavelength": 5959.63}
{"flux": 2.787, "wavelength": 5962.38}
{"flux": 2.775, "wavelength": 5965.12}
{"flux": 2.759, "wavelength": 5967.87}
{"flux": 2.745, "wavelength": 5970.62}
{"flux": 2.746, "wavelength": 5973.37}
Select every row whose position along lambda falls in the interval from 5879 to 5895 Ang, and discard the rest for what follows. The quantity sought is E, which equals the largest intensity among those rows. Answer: 2.756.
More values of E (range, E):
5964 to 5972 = 2.775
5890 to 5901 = 2.449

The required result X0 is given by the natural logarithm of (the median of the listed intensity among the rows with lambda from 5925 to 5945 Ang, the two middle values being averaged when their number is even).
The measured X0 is 1.01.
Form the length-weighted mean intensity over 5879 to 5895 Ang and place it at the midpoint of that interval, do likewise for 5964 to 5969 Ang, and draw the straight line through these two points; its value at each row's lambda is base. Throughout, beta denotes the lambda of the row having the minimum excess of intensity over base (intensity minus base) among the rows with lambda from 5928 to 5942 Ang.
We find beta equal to 5940.45 Ang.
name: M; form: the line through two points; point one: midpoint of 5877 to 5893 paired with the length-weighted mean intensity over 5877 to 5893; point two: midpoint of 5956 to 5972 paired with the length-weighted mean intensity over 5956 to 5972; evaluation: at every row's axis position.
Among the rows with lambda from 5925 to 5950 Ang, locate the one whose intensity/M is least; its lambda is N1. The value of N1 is 5940.45 Ang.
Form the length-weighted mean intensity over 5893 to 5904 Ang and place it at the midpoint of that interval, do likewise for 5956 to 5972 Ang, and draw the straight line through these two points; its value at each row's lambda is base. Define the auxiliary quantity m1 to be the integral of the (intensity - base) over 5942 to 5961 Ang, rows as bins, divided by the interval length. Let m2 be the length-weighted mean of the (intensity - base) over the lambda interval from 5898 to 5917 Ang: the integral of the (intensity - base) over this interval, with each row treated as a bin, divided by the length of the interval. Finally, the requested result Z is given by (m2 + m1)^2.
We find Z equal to 0.05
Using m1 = 0.10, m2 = 0.124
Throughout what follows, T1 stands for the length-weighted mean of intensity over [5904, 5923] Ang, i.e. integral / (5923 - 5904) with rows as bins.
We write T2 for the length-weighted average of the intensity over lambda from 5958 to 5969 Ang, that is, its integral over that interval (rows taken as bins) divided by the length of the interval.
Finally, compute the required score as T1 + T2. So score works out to 5.430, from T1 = 2.64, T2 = 2.79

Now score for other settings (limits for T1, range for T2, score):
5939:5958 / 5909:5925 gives 5.448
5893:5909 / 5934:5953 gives 5.304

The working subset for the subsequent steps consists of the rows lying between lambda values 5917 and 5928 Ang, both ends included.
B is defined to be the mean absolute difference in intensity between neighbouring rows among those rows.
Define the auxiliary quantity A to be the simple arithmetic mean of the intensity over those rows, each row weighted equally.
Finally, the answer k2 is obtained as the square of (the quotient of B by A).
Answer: 0.0004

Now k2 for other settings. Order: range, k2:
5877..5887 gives 0.0003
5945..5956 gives 0.0001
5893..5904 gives 0.0007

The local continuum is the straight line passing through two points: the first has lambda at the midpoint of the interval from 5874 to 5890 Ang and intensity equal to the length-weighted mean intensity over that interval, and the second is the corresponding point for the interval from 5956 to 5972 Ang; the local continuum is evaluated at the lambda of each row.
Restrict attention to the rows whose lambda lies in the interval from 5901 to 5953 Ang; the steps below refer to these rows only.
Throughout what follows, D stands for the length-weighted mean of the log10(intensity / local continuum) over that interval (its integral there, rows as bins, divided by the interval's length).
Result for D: -0.005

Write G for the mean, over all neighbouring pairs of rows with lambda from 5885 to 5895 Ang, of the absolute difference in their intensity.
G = 0.094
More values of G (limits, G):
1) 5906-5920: 0.027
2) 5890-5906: 0.071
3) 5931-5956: 0.023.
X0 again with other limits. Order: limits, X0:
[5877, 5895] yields 0.97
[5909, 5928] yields 0.98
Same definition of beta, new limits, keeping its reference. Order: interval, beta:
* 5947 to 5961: 5959.63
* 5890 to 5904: 5894.13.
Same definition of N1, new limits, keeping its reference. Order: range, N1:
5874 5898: 5894.13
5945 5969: 5967.87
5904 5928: 5918.61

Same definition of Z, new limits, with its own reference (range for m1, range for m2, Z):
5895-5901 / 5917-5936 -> 0.01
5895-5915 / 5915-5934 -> 0.05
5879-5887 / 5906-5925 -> 0.21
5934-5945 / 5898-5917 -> 0.05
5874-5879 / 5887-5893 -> 0.27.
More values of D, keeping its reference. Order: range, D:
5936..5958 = 0.006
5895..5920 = -0.024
